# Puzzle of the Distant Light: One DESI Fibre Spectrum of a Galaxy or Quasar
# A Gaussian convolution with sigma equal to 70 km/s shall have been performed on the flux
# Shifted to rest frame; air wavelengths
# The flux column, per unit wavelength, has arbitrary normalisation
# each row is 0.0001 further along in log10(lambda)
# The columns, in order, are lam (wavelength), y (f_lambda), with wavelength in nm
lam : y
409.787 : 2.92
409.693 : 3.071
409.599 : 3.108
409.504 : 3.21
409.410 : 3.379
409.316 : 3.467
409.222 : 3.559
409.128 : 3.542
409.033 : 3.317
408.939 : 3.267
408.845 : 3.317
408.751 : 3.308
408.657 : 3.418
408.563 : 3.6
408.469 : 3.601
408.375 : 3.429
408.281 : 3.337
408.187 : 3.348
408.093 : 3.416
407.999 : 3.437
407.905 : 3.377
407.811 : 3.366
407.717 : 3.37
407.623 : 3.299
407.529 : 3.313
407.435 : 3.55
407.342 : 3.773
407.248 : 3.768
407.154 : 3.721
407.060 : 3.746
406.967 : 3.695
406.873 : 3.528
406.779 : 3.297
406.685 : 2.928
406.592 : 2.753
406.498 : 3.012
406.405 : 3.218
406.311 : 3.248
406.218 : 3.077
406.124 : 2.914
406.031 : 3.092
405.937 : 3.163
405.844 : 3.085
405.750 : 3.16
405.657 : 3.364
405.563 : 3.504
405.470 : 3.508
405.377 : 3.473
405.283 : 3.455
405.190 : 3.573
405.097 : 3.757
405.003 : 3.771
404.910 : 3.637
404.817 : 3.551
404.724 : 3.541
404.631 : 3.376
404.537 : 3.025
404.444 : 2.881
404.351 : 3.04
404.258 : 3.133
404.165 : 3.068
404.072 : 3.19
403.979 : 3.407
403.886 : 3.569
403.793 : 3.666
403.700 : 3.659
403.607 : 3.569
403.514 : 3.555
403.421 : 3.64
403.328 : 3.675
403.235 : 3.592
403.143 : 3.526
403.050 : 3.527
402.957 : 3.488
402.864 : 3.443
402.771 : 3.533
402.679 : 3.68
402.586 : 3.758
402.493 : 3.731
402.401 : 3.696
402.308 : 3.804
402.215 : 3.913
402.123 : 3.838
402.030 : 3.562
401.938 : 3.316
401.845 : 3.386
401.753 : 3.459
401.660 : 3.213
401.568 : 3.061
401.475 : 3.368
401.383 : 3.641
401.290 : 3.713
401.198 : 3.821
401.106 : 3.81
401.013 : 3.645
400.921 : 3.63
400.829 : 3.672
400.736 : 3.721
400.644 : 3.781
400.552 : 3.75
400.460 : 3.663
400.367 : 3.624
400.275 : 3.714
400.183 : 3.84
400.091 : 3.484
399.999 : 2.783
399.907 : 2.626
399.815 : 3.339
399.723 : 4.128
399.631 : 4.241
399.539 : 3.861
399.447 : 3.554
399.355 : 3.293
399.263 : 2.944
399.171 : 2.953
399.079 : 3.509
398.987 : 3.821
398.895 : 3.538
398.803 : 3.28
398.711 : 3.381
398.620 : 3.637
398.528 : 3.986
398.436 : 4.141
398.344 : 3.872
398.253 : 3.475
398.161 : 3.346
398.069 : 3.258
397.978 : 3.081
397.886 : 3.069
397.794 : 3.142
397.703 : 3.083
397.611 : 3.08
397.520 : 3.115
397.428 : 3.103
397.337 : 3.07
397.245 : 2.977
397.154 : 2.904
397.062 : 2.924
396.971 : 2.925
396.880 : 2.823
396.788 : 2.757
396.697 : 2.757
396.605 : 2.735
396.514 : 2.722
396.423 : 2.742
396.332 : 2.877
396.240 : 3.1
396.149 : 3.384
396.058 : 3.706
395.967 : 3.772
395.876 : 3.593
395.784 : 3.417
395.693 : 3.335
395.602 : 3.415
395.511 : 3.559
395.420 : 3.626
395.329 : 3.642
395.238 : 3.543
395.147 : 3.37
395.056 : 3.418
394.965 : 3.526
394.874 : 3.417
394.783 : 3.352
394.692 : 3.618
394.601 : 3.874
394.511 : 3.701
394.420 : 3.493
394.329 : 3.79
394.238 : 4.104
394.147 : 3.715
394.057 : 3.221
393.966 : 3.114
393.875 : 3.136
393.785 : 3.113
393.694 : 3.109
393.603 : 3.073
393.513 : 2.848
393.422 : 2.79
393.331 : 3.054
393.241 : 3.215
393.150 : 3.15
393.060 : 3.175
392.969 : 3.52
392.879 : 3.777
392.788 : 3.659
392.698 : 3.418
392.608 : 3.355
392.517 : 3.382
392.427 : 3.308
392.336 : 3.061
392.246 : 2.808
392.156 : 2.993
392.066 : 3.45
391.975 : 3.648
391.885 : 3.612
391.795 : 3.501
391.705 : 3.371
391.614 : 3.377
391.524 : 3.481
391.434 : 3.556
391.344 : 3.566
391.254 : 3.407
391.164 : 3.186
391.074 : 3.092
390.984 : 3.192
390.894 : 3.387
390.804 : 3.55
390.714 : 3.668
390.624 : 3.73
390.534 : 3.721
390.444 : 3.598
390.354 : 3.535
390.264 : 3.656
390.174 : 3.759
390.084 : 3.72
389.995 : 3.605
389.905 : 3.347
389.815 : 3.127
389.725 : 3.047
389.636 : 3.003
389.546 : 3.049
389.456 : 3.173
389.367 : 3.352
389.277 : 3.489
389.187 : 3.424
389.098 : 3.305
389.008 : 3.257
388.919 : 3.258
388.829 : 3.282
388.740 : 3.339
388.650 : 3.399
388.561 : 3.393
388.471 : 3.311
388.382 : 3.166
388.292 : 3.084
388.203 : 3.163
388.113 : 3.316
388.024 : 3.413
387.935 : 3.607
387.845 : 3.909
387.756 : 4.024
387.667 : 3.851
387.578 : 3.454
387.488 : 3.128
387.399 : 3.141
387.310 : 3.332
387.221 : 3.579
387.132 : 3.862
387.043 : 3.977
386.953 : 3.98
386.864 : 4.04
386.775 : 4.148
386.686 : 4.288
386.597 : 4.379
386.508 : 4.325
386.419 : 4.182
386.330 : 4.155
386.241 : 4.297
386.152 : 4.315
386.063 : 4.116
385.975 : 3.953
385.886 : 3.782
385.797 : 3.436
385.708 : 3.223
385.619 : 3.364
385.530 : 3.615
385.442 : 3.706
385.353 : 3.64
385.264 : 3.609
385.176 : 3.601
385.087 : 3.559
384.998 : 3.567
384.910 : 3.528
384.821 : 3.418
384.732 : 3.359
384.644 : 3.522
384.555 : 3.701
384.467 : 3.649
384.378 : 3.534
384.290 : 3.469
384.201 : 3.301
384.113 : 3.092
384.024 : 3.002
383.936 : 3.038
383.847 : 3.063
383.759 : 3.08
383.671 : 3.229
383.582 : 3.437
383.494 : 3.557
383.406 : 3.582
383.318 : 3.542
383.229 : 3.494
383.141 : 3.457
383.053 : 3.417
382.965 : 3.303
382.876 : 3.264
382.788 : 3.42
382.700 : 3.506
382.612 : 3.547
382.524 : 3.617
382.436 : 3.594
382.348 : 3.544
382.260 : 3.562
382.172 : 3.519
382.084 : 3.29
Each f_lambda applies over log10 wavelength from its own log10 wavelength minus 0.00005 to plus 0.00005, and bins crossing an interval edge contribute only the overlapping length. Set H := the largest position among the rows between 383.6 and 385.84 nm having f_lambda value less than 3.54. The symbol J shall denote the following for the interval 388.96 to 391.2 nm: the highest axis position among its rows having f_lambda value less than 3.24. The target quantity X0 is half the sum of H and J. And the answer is 388.48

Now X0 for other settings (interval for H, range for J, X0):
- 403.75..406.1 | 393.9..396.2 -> 400.04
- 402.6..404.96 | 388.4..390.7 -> 397.22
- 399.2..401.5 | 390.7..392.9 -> 396.91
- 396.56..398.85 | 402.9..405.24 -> 401.67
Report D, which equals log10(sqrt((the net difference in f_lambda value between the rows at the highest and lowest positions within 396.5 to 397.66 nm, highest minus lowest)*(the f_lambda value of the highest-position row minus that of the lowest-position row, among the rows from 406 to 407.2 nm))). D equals -0.3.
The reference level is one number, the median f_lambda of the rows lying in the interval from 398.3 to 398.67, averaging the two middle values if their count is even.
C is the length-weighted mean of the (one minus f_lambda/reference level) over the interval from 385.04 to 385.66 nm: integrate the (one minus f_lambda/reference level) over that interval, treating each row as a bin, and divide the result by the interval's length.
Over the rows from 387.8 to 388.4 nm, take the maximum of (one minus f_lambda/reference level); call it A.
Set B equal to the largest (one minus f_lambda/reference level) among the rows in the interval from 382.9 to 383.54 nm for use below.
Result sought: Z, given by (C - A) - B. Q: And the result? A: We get -0.29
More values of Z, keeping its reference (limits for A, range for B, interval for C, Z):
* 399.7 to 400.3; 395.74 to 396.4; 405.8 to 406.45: -0.39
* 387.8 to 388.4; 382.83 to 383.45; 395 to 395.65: -0.28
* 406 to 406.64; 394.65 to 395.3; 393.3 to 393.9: -0.21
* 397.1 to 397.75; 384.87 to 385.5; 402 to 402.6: -0.32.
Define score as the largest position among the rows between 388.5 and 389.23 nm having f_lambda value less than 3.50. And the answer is 389.187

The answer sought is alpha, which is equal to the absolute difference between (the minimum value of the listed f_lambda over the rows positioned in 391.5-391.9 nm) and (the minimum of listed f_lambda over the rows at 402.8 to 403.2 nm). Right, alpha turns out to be 0.1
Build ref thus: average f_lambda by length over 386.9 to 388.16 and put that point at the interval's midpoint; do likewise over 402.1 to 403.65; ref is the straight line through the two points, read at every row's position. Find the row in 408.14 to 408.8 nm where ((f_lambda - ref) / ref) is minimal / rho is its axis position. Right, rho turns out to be 408.751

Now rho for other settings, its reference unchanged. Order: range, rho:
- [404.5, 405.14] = 404.537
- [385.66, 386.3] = 385.708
